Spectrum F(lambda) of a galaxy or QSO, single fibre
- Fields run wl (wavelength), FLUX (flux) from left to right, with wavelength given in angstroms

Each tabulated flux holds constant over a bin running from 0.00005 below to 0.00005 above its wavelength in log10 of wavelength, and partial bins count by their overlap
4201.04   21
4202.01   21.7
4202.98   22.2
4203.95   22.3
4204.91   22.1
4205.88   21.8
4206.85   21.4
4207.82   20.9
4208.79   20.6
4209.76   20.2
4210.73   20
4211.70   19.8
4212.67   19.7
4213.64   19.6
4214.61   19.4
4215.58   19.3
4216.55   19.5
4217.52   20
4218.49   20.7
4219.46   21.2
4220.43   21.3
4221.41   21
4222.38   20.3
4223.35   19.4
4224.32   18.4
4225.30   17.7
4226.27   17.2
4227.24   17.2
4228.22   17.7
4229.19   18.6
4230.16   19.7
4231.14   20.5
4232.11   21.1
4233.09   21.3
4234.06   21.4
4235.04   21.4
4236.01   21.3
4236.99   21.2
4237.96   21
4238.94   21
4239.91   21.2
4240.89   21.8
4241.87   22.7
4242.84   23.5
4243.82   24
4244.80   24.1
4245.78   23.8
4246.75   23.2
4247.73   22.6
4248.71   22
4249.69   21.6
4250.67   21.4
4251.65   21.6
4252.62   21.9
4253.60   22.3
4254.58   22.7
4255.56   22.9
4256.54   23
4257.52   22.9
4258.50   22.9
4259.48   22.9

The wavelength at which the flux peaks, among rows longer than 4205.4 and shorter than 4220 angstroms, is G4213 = 4205.88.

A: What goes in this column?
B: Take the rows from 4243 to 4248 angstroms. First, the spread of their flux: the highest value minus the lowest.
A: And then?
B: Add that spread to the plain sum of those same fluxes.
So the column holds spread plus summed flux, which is 119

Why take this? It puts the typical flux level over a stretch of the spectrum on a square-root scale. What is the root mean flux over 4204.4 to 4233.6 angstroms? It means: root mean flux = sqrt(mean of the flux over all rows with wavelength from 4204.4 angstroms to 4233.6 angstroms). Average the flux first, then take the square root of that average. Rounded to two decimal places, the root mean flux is 4.46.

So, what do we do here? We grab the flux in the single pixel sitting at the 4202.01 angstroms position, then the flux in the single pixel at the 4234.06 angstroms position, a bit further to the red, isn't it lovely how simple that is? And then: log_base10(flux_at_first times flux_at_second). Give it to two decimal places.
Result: 2.67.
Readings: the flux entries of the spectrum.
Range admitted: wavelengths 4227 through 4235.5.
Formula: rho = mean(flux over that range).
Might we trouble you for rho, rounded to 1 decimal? 19.9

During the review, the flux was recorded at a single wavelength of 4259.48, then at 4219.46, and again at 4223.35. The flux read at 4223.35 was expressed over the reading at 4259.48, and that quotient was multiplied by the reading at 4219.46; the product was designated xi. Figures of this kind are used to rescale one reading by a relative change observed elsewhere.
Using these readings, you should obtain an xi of 18.0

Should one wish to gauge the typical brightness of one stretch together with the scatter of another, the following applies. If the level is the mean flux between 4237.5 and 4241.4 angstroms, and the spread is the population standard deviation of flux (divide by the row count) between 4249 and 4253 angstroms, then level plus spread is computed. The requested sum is 21.4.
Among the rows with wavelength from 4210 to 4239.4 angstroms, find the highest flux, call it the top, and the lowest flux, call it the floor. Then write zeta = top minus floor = 4.2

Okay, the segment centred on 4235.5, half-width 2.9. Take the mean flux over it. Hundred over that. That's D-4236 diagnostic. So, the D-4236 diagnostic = 4.70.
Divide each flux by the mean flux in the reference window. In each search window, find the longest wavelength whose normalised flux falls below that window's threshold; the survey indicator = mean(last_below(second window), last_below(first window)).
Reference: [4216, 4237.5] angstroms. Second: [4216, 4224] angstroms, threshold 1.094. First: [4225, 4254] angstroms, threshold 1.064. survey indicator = 4231.1 angstroms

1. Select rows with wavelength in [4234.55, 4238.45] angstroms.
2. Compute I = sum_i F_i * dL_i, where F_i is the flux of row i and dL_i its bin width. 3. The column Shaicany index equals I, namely 82.8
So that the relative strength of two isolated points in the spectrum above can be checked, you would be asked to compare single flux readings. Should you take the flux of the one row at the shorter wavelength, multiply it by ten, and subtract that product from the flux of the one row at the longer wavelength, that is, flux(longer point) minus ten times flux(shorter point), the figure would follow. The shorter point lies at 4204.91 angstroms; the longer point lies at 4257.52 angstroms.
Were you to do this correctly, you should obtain -198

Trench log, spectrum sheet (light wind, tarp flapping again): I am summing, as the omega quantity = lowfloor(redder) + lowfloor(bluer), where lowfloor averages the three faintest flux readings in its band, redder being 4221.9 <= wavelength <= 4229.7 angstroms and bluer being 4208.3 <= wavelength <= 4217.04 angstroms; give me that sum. 37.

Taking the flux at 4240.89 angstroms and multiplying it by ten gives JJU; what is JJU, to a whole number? 218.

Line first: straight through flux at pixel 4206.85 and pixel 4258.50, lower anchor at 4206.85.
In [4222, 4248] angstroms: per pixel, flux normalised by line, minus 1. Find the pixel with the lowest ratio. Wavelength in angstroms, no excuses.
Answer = 4227.24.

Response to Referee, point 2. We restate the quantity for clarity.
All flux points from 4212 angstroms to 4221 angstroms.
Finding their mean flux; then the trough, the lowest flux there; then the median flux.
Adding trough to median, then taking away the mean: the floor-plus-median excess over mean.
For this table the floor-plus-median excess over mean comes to 18.9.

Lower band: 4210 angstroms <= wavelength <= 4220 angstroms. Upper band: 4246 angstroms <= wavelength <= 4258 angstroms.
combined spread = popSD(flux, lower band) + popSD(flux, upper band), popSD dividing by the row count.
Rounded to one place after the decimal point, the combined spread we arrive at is 1.2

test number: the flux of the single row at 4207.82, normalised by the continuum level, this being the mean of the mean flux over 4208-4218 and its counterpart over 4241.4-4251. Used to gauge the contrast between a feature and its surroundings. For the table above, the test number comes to 0.98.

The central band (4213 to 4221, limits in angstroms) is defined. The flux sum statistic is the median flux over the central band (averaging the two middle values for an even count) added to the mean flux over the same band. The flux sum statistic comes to 40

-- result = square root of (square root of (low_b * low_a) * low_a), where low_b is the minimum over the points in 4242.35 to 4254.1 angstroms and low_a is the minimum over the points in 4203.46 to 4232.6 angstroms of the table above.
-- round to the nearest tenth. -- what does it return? 18.2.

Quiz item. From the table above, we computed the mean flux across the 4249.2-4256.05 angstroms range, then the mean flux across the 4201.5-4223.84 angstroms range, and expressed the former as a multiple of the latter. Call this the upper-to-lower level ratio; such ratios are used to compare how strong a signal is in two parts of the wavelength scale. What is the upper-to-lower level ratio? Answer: 1.07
